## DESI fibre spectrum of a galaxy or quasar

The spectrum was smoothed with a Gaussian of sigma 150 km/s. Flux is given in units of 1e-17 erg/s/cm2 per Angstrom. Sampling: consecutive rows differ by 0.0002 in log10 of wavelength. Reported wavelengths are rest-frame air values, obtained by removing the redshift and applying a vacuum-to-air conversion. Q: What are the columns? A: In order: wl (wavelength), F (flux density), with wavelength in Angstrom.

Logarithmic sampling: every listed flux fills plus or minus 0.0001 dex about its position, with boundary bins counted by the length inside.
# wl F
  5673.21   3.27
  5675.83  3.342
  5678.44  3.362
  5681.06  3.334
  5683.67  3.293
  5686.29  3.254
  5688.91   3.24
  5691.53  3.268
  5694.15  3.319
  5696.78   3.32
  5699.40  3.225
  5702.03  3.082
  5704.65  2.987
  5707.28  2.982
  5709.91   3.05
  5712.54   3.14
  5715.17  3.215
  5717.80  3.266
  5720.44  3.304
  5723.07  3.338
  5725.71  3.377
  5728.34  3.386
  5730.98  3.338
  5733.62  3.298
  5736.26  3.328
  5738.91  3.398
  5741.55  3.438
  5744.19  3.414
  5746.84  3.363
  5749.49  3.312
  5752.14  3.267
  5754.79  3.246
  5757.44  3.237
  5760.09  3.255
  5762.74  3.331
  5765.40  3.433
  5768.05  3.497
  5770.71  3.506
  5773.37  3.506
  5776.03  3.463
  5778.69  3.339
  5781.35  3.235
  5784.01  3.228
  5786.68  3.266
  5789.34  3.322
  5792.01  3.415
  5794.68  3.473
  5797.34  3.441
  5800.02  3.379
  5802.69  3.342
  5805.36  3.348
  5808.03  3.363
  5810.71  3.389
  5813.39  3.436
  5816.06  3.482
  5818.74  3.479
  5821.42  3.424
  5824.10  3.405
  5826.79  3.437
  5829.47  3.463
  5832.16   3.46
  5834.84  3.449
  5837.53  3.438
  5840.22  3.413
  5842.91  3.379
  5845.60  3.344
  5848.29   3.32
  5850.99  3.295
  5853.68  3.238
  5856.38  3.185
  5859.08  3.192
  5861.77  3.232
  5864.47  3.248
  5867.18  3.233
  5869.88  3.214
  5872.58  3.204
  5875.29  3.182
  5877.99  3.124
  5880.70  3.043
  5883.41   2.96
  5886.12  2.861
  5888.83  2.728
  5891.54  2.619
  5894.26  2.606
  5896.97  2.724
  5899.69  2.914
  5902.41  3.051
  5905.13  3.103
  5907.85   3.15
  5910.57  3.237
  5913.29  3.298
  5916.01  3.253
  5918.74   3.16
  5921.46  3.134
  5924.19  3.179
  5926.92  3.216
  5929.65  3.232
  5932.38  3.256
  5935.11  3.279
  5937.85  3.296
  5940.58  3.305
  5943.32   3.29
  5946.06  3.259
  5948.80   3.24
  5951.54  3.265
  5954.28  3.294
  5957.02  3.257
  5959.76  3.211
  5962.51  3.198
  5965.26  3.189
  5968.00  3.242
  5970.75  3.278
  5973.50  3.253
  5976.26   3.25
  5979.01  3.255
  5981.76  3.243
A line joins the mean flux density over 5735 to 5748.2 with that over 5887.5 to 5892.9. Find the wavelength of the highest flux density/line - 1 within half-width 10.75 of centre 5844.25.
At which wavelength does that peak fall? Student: 5837.53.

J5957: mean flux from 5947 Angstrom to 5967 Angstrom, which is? 3.24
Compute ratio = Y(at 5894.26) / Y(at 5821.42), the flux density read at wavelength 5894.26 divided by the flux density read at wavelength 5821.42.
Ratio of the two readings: 0.76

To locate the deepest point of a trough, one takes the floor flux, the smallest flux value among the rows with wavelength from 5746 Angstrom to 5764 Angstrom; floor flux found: 3.237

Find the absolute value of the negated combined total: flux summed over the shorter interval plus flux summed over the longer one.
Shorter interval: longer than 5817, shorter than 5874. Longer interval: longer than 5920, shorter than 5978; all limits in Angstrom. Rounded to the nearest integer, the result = 138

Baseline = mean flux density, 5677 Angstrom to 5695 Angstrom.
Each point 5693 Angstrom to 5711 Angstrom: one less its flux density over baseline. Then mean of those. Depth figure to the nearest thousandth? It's 0.048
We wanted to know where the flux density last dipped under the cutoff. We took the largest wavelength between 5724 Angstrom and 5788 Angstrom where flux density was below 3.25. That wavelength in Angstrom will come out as 5784.01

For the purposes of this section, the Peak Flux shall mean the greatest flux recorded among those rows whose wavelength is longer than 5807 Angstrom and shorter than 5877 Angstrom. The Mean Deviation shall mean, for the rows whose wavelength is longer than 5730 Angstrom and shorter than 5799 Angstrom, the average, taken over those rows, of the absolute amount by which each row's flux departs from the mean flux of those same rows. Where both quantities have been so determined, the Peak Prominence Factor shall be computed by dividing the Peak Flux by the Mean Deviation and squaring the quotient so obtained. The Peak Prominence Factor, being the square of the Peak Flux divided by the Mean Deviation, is 1924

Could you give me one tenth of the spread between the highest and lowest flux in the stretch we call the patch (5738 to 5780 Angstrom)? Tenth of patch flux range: 0.027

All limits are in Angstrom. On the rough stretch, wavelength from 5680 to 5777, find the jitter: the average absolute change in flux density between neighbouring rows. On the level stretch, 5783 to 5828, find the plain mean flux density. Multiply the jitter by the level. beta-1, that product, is 0.156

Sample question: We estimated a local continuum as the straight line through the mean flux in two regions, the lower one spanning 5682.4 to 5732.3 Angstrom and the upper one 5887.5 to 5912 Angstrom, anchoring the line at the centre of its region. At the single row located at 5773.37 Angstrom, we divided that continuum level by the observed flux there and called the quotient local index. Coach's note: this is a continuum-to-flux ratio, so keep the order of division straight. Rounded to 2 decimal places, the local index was 0.89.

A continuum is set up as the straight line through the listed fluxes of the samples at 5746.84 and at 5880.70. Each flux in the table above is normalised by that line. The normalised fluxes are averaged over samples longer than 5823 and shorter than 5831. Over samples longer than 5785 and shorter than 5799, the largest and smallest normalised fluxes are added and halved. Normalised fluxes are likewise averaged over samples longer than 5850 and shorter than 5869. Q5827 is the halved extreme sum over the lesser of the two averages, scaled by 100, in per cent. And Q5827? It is 99.0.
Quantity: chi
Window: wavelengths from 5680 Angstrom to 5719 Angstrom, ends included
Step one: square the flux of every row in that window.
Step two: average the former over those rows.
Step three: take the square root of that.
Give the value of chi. 3.20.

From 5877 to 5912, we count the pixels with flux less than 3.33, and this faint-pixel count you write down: 13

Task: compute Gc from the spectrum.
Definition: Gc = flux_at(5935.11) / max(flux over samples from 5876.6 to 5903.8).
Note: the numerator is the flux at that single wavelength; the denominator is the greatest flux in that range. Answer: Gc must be 1.05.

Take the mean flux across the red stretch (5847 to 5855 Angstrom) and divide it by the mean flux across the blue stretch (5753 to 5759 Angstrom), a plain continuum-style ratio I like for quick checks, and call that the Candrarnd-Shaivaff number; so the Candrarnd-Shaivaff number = 1.01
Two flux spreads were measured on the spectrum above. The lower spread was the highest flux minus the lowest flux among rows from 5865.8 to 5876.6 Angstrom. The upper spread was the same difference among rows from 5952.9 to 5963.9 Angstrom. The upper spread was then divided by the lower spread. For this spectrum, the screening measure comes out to 1.9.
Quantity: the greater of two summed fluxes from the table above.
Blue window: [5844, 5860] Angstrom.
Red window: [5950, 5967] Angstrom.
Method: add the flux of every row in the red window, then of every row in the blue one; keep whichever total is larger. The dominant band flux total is 19.6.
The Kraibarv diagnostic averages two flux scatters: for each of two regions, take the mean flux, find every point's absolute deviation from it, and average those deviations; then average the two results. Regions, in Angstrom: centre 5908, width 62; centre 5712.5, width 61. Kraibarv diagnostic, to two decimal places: 0.14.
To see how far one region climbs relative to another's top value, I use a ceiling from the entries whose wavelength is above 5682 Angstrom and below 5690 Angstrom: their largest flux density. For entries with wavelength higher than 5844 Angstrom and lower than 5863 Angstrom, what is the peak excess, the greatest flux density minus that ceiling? 0.05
